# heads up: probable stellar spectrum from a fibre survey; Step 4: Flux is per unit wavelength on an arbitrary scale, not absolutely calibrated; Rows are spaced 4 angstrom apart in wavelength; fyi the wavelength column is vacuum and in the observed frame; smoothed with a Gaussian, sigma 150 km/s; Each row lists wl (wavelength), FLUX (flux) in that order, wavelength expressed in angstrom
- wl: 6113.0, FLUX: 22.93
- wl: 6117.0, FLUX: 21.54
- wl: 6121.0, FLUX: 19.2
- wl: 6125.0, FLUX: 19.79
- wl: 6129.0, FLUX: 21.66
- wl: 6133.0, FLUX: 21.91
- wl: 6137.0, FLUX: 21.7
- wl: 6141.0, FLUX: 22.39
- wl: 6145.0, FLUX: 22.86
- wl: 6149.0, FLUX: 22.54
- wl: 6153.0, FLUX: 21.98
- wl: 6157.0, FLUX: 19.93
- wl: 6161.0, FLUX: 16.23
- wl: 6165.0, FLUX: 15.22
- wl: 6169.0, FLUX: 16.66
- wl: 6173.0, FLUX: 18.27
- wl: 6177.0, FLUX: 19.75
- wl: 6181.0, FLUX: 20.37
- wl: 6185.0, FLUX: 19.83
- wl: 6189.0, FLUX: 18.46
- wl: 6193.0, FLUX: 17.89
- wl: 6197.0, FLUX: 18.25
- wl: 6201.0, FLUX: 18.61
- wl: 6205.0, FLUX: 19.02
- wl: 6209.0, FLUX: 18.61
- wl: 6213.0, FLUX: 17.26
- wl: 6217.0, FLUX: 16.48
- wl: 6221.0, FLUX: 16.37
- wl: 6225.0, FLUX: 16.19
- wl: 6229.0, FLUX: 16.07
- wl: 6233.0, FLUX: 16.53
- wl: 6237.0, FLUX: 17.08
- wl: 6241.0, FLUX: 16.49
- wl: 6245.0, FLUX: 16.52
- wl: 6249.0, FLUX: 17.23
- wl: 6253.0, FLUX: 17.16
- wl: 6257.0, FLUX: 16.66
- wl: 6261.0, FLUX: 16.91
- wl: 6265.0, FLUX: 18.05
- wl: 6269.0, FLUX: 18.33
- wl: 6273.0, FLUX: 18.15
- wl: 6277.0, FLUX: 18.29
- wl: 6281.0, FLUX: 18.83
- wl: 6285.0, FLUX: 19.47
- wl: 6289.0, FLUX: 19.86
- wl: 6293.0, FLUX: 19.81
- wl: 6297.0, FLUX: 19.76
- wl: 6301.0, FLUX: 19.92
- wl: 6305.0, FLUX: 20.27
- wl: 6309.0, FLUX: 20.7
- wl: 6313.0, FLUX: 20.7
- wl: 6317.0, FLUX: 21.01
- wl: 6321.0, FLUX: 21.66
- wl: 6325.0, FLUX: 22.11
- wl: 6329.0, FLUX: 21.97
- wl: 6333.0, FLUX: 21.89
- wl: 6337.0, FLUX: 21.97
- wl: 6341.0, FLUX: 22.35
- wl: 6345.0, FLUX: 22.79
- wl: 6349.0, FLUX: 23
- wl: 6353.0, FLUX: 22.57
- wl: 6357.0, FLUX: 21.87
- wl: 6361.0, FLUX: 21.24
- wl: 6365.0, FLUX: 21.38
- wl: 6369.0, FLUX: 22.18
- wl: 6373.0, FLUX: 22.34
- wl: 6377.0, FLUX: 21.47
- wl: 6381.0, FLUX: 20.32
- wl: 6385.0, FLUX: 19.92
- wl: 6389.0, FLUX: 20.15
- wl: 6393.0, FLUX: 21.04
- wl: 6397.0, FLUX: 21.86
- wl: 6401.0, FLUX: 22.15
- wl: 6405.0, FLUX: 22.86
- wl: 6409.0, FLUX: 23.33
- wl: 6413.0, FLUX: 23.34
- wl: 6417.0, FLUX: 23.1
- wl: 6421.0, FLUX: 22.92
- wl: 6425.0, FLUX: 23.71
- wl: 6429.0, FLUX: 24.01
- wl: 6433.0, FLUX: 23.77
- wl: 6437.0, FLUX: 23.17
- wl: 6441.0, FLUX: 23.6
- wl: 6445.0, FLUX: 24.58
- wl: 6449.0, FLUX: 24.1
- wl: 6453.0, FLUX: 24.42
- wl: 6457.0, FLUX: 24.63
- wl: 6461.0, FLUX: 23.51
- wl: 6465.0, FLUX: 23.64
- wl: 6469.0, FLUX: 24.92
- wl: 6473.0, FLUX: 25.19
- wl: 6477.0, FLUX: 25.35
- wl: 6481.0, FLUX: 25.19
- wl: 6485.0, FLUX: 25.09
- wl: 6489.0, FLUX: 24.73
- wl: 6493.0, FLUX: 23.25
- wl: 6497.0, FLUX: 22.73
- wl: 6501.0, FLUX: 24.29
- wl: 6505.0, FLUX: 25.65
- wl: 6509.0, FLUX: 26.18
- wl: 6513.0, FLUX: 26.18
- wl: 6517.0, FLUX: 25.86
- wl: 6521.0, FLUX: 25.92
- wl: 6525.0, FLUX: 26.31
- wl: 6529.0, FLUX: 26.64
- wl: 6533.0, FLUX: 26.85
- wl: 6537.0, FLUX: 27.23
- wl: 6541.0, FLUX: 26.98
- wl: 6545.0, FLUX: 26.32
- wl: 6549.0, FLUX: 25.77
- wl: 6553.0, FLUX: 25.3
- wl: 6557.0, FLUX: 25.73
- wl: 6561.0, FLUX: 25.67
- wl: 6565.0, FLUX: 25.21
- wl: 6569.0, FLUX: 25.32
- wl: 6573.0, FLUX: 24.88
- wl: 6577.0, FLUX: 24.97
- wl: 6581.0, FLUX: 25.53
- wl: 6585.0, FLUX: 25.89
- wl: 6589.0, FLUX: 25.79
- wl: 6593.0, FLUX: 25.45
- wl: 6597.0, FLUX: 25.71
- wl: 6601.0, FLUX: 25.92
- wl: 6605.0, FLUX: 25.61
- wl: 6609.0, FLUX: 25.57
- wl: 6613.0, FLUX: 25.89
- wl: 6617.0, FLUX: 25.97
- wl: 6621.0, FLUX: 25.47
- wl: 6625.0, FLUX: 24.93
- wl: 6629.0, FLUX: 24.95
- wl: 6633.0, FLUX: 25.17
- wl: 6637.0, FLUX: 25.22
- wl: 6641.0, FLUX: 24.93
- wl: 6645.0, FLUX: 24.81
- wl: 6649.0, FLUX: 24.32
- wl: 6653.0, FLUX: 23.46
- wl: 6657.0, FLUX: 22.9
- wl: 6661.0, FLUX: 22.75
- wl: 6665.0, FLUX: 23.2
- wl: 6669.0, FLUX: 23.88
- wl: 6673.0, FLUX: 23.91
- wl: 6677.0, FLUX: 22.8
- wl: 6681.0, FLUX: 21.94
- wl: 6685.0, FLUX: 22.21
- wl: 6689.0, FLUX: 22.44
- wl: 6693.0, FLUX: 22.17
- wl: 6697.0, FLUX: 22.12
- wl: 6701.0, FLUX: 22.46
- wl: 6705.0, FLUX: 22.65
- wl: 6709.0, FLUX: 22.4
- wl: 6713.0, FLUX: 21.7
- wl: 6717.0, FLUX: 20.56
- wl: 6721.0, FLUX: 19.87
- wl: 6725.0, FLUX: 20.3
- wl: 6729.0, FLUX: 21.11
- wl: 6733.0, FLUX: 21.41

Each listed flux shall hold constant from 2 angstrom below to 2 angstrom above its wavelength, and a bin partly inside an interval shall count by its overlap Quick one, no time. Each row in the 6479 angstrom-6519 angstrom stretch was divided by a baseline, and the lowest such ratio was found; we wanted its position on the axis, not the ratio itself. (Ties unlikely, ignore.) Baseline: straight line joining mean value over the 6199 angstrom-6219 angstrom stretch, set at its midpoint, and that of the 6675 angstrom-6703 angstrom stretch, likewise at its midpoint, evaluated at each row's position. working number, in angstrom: 6497.0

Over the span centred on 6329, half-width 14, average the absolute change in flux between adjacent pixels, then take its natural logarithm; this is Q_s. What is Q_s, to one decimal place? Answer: -1.2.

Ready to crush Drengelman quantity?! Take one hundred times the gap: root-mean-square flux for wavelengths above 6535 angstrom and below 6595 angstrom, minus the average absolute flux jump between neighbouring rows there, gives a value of 2540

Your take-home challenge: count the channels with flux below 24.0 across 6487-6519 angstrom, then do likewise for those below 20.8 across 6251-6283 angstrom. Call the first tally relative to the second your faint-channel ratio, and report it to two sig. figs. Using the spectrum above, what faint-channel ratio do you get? 0.25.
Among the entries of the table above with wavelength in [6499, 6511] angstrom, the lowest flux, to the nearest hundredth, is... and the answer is 24.29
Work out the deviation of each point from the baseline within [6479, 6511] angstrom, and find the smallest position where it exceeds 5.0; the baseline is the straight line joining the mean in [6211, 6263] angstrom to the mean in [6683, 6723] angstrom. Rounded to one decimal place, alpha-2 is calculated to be 6481.0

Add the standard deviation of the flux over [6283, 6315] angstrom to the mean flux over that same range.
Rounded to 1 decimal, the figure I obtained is 20.5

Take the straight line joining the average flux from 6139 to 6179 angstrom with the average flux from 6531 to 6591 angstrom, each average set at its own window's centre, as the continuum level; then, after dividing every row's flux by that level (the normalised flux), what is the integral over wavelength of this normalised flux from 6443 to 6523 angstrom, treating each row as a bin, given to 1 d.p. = 80.5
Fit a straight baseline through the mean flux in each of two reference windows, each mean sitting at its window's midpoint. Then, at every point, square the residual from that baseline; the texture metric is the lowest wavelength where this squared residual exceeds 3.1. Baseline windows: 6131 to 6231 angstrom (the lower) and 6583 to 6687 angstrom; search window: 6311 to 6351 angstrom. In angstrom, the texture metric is 6345.0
